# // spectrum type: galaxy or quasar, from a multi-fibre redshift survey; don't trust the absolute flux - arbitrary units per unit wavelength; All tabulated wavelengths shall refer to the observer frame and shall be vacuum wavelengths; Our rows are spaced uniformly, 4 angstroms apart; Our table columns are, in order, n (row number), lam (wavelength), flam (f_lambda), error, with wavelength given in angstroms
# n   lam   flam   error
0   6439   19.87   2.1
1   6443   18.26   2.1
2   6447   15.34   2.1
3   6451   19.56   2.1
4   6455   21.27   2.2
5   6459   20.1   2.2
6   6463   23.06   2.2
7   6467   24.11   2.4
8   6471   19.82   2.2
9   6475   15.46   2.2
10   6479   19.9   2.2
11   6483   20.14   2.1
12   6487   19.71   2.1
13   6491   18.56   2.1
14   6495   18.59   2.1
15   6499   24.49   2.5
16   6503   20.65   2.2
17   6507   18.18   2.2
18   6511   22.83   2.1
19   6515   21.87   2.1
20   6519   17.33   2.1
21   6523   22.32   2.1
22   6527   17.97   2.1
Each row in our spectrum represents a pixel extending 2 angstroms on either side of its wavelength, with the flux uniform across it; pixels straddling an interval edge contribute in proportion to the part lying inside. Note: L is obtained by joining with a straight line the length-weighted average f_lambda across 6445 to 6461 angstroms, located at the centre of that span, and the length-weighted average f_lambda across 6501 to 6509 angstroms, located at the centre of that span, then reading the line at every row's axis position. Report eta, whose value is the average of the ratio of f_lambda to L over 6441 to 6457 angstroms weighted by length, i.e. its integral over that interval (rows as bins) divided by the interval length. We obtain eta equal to 0.98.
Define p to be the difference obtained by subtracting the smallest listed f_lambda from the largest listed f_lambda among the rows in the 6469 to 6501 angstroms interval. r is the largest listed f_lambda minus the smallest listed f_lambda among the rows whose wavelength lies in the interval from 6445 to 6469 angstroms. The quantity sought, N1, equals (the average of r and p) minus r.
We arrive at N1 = 0.13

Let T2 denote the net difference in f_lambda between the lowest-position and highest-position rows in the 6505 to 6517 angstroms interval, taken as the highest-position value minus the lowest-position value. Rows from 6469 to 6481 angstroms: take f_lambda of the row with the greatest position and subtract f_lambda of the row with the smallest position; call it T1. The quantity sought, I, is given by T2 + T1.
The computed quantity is 4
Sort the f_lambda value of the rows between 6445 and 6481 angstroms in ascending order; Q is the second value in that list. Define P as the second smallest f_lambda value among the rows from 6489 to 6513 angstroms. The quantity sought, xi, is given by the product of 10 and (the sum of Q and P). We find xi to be 340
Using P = 18.56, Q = 15.46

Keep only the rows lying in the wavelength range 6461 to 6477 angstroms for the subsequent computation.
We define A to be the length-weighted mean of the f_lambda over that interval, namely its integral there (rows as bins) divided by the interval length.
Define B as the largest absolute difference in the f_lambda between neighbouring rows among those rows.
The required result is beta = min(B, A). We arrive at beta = 4.4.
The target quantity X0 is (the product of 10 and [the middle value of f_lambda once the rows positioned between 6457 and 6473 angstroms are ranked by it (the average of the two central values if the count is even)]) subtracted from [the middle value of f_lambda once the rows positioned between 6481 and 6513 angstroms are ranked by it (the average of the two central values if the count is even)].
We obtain -196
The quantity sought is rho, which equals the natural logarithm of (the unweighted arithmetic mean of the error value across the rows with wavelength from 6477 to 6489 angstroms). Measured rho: 0.758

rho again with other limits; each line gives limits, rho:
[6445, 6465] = 0.770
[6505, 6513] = 0.765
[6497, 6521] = 0.788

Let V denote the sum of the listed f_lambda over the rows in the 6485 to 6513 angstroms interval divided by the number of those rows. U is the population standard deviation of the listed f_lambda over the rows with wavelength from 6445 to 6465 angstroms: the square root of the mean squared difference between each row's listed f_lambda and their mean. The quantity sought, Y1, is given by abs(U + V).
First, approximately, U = 2.6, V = 20.4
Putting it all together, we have 23.0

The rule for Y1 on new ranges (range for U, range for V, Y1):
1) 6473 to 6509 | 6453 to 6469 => 24.4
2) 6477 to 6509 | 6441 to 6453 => 19.6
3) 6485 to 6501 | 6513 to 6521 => 22.0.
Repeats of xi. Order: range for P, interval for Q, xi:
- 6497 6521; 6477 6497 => 368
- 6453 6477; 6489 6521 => 380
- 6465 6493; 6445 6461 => 381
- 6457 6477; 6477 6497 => 384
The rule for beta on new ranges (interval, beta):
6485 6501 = 5.9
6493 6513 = 5.9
